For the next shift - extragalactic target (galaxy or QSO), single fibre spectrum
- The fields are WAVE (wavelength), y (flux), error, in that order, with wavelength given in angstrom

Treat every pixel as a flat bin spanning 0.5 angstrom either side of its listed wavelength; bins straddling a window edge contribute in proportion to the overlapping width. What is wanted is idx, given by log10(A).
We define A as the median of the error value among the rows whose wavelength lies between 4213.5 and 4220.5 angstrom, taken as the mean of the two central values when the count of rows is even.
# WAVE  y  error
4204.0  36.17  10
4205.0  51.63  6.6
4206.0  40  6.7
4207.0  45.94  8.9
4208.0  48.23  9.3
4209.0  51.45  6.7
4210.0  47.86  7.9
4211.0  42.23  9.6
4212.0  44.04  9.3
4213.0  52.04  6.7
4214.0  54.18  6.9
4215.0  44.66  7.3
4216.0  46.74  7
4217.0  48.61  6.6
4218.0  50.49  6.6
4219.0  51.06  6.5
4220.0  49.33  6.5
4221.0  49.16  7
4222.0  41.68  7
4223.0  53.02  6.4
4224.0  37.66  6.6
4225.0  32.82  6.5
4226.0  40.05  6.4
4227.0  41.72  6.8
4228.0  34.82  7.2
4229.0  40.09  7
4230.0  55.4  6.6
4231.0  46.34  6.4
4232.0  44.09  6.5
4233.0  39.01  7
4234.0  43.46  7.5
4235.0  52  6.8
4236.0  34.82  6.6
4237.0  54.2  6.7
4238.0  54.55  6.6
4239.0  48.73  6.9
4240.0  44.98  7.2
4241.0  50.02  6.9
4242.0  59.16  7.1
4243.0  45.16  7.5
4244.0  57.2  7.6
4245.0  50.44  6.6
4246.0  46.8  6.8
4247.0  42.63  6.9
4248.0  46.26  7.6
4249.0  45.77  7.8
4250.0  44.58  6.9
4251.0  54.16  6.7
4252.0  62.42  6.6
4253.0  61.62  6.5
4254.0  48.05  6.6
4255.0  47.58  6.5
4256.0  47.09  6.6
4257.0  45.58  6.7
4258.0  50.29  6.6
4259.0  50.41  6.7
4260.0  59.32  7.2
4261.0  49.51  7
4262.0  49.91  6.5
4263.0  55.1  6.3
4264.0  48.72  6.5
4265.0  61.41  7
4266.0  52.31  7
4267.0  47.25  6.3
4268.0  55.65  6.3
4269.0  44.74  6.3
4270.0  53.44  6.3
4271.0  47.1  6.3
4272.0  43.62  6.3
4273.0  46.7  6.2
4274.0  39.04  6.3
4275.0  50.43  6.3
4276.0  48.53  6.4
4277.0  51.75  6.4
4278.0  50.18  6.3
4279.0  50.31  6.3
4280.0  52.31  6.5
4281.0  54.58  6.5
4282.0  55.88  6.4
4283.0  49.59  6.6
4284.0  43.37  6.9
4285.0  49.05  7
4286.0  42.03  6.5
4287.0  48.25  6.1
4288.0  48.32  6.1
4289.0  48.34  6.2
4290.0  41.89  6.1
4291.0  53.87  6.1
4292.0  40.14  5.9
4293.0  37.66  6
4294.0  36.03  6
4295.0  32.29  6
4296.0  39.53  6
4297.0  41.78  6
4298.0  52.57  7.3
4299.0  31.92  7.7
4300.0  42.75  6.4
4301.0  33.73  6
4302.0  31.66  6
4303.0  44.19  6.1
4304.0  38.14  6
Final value 0.82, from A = 6.60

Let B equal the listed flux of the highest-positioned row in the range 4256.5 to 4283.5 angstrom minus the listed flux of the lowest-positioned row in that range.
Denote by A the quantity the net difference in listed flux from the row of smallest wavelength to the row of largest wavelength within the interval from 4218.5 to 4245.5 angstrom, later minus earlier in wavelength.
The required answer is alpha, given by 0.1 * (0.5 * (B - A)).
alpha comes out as 0.2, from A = -1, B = 4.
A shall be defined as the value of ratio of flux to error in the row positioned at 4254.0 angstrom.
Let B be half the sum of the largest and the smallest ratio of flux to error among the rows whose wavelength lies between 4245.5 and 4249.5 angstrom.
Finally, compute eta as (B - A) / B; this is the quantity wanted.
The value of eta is -0.14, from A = 7.28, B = 6.4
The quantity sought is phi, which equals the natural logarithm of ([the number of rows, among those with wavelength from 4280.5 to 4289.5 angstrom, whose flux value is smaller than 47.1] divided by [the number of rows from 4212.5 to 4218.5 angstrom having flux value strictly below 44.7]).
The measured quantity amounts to 0.69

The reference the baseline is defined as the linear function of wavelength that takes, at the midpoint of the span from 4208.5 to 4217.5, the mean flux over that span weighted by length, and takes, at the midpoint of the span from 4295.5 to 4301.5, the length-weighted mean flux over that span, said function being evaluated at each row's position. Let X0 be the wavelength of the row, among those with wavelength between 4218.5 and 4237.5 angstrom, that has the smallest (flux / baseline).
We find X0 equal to 4225.0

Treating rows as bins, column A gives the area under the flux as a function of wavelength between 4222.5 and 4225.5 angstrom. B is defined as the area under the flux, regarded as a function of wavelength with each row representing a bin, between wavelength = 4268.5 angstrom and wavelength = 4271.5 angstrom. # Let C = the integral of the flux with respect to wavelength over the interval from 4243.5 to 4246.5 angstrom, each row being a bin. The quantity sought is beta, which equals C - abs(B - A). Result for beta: 133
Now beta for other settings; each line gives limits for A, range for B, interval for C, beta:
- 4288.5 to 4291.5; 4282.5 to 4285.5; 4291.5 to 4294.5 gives 112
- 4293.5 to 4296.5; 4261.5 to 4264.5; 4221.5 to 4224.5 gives 86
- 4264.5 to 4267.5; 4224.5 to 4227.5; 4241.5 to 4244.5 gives 115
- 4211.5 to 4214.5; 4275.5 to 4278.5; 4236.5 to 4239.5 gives 157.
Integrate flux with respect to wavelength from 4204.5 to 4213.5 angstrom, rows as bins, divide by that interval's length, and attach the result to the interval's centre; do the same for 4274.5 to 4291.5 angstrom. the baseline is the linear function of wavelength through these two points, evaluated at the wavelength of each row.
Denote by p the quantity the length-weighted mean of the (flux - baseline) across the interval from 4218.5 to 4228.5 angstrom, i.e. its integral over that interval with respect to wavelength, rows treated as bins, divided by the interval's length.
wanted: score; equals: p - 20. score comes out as -24.4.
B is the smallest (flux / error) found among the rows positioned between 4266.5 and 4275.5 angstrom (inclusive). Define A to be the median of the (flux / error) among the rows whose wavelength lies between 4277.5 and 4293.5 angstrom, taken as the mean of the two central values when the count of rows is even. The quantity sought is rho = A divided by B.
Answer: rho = 1.27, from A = 7.85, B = 6.2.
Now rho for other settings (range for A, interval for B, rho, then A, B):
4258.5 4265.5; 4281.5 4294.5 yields 1.28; 7.68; 6.0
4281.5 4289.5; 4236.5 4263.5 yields 1.30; 7.66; 5.9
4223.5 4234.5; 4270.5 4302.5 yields 1.40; 5.79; 4.1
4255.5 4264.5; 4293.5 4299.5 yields 1.81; 7.52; 4.1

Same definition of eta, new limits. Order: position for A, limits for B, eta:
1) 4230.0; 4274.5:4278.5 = -0.07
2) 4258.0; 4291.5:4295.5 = -0.25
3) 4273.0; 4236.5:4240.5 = -0.04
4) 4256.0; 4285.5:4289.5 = 0.01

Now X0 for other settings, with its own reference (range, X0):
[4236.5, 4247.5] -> 4247.0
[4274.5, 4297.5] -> 4295.0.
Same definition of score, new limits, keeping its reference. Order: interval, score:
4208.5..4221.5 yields -18.6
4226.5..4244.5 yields -20.9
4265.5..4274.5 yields -21.2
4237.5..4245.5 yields -16.8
